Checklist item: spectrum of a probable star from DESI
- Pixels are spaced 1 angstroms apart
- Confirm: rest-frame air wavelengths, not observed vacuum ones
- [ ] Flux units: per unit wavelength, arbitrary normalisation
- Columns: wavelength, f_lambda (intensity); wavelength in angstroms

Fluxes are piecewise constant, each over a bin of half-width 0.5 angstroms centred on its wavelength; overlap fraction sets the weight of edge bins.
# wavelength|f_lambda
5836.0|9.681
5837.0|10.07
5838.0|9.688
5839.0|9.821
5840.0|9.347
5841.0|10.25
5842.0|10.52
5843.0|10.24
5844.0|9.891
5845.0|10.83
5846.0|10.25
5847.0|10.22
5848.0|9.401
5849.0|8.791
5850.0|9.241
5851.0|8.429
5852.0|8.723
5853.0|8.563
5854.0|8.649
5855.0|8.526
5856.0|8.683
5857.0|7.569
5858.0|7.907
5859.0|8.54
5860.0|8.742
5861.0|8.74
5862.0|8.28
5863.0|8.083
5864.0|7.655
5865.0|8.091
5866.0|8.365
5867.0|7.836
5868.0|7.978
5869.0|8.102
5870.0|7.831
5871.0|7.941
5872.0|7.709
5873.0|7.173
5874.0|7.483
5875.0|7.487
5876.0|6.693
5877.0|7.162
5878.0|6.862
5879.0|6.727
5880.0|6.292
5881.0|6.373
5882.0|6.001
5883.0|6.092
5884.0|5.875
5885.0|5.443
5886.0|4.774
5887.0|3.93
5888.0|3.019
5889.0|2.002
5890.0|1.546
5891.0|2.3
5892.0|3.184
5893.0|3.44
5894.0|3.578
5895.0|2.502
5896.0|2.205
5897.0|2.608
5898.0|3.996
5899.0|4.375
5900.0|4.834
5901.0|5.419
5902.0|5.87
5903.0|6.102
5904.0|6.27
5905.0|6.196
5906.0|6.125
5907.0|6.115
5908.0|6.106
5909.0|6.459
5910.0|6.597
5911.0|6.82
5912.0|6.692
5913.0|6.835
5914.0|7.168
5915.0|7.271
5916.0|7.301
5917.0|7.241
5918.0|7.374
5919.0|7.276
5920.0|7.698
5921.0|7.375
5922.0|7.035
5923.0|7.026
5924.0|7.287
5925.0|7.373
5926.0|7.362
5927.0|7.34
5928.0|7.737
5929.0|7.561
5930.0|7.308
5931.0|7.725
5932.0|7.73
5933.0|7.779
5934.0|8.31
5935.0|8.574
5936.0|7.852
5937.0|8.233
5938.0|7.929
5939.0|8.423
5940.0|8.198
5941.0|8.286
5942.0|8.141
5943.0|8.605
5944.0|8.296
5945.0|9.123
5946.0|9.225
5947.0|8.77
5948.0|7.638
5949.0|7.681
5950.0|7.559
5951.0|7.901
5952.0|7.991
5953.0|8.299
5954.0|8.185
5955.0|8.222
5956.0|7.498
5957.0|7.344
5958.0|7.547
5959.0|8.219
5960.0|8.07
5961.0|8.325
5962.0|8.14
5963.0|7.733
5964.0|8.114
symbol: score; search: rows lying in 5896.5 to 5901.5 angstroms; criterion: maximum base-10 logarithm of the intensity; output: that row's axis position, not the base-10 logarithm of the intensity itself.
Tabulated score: 5901.0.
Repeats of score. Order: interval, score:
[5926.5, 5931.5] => 5928.0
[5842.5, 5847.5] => 5845.0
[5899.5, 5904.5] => 5904.0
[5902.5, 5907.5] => 5904.0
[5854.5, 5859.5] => 5856.0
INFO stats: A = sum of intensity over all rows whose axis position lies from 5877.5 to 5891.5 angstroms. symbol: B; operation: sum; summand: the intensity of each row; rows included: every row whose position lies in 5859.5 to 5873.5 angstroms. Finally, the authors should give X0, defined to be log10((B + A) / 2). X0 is 1.95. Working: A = 67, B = 113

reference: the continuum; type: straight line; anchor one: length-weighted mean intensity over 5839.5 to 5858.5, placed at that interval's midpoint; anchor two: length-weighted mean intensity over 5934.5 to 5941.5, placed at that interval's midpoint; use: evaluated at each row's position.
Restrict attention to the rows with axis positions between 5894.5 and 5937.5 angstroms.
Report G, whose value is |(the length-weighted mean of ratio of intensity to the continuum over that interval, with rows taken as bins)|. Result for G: 0.78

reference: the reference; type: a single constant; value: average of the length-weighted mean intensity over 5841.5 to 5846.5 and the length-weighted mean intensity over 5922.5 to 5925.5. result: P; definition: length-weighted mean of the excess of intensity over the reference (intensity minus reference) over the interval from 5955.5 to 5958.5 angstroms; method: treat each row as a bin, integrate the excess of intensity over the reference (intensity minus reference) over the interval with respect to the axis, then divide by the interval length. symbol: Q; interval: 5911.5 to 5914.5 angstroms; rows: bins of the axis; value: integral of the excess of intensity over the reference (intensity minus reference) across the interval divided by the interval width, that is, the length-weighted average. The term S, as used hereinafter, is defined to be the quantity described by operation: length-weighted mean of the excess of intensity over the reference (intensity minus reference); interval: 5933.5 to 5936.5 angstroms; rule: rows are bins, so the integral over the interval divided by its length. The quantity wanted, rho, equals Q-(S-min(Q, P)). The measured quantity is -3.2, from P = -1.32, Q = -1.9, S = -0.5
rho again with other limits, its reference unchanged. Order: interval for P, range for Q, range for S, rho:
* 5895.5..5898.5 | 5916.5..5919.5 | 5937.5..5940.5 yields -6.7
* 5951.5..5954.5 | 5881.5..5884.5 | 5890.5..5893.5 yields 0.2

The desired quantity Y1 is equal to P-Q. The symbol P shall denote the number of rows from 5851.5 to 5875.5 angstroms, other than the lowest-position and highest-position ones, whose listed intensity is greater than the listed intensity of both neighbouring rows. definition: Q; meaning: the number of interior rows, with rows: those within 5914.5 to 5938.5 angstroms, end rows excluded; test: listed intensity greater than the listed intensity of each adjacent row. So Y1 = -1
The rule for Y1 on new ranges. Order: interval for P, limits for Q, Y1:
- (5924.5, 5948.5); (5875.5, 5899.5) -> 3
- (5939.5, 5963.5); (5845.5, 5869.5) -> 2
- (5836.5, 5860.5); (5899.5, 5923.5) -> 2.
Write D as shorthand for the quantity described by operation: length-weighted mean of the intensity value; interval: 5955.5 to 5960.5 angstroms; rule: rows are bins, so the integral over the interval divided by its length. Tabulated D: 8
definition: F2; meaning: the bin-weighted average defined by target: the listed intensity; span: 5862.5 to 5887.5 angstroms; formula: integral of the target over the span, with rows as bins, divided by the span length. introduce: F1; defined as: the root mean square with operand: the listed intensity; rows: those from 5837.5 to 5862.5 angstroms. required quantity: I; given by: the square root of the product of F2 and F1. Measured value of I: 8.0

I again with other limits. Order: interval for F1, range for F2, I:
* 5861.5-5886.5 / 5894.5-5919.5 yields 6.5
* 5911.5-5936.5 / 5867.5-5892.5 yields 6.6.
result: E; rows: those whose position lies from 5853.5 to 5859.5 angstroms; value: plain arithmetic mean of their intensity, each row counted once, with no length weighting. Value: 8.3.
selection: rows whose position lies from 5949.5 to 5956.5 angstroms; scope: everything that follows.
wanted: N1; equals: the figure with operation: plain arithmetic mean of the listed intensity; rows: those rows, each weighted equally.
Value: 8.0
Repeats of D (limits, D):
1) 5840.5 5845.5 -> 10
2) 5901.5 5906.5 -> 6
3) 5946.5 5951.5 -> 8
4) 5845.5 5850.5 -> 10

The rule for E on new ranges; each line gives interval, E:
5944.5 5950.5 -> 8.3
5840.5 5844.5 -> 10.2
